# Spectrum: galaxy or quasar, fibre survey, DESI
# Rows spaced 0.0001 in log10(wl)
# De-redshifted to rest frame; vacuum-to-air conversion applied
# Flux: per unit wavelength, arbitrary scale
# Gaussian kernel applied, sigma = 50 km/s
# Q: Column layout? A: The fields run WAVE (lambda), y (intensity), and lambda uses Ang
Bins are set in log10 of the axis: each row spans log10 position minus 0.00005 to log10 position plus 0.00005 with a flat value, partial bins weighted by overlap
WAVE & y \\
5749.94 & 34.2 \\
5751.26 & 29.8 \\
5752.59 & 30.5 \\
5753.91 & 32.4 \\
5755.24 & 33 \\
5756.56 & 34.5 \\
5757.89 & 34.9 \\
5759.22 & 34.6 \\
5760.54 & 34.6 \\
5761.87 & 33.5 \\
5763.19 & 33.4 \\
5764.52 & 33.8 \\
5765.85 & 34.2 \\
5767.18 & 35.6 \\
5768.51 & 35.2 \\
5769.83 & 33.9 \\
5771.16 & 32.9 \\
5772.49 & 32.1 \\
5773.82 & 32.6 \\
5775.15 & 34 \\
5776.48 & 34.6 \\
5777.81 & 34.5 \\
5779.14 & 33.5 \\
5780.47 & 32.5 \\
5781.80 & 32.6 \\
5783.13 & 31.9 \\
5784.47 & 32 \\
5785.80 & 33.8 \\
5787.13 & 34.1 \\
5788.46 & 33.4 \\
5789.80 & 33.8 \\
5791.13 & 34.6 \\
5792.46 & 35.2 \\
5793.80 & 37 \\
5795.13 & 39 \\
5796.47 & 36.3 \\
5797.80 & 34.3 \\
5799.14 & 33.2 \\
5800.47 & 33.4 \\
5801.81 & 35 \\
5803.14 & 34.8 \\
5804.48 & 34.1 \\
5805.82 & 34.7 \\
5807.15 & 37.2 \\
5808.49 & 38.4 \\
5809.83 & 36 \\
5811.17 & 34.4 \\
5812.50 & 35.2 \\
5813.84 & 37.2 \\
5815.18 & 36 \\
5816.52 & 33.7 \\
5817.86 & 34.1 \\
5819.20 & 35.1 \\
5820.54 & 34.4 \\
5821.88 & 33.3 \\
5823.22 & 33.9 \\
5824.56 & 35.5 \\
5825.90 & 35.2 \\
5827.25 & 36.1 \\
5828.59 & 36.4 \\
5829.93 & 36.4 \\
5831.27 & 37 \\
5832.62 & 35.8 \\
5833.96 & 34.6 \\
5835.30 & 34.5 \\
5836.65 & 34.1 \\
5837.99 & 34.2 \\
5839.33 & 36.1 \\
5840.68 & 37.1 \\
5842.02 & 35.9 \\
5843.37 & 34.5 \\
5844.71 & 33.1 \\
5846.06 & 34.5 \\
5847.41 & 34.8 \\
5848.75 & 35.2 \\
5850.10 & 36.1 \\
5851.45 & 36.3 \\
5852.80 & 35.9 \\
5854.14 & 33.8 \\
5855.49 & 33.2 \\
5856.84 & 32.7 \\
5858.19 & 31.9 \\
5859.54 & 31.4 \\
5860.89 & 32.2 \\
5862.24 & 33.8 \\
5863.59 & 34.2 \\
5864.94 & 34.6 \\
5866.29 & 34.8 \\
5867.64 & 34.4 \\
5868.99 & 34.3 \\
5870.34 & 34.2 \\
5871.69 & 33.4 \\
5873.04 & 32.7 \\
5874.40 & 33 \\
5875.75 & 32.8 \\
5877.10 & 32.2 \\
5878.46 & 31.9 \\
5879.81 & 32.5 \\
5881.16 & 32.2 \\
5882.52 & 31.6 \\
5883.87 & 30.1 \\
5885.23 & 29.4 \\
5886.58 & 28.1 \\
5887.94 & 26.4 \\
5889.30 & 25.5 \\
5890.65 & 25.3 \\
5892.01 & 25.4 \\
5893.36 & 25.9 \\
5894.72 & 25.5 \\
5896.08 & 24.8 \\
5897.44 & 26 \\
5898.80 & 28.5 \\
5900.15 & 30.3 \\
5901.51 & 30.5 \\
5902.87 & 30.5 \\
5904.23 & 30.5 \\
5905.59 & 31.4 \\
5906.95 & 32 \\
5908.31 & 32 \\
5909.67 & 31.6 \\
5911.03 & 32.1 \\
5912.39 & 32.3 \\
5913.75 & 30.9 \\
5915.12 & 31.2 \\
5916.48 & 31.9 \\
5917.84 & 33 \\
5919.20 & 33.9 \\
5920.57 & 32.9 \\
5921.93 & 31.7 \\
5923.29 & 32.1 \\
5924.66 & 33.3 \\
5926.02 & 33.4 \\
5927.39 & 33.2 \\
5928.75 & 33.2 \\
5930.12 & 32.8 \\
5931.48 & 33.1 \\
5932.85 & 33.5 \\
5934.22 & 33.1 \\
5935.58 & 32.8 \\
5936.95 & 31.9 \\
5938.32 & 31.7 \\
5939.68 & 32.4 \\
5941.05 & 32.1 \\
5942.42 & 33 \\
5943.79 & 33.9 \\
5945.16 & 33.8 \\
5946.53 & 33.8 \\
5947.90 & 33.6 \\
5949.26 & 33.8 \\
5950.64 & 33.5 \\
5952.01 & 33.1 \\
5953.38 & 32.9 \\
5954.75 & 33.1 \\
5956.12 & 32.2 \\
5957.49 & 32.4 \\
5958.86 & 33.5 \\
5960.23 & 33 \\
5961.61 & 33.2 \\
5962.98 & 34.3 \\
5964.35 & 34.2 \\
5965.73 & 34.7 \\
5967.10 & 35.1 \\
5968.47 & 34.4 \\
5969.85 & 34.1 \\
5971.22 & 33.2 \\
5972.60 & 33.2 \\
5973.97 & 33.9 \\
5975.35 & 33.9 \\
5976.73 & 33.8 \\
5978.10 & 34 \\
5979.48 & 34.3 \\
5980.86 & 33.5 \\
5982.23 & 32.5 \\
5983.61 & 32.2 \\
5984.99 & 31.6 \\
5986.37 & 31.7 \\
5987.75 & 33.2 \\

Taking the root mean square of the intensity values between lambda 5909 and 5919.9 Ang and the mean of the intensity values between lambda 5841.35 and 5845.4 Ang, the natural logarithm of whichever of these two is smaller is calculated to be 3.47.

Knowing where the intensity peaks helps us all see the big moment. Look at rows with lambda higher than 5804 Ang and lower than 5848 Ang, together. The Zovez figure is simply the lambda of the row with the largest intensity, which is 5808.49 Ang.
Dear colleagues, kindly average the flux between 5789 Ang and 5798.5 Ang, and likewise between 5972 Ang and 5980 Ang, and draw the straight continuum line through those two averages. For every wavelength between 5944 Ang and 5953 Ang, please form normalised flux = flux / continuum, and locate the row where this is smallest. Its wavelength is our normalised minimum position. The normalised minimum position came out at 5952.01 Ang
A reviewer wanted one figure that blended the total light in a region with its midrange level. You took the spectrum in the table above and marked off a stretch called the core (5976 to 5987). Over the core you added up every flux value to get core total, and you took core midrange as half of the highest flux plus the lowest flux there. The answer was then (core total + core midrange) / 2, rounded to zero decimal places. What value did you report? 148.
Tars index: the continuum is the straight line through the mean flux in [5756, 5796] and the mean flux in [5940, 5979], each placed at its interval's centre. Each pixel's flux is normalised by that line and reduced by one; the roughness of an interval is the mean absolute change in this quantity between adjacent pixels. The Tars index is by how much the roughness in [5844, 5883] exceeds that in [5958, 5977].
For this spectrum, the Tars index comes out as 0.0048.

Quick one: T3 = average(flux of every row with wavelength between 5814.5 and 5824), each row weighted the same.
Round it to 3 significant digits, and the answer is 34.4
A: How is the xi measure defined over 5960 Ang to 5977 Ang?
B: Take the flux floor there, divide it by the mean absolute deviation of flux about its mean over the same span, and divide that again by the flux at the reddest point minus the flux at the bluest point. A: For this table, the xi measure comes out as 82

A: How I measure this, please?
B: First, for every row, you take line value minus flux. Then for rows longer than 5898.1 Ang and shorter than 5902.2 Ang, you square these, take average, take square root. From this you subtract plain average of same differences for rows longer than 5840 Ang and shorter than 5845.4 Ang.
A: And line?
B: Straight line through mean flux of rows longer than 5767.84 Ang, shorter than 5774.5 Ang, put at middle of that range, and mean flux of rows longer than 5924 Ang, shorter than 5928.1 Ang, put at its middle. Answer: 5.5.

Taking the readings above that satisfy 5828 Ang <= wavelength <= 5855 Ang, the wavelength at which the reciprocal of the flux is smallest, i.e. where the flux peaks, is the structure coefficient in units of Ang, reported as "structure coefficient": 5840.68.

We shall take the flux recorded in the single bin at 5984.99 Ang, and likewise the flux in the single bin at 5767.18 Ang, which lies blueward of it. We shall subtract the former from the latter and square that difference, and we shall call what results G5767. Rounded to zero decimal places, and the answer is 16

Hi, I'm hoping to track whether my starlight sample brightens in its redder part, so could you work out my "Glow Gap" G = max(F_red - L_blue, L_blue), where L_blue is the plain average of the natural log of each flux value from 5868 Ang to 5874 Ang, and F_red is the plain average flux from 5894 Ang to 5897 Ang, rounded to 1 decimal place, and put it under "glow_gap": 21.6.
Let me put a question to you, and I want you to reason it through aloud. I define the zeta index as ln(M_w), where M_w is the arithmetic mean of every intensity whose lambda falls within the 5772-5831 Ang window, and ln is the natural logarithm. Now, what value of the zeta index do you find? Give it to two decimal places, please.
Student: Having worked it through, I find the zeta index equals 3.55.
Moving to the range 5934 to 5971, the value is 3.51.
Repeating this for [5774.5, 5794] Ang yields 3.52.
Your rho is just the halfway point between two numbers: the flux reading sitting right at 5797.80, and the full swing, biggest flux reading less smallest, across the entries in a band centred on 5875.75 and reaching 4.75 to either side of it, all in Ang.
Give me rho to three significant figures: 17.9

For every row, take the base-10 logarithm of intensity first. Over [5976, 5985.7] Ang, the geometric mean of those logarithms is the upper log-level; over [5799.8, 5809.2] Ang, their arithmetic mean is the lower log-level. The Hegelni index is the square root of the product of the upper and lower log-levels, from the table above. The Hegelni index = 1.53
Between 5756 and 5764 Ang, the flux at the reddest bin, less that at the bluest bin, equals -1.1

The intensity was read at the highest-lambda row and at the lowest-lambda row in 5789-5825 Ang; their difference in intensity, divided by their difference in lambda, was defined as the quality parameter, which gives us 0.0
